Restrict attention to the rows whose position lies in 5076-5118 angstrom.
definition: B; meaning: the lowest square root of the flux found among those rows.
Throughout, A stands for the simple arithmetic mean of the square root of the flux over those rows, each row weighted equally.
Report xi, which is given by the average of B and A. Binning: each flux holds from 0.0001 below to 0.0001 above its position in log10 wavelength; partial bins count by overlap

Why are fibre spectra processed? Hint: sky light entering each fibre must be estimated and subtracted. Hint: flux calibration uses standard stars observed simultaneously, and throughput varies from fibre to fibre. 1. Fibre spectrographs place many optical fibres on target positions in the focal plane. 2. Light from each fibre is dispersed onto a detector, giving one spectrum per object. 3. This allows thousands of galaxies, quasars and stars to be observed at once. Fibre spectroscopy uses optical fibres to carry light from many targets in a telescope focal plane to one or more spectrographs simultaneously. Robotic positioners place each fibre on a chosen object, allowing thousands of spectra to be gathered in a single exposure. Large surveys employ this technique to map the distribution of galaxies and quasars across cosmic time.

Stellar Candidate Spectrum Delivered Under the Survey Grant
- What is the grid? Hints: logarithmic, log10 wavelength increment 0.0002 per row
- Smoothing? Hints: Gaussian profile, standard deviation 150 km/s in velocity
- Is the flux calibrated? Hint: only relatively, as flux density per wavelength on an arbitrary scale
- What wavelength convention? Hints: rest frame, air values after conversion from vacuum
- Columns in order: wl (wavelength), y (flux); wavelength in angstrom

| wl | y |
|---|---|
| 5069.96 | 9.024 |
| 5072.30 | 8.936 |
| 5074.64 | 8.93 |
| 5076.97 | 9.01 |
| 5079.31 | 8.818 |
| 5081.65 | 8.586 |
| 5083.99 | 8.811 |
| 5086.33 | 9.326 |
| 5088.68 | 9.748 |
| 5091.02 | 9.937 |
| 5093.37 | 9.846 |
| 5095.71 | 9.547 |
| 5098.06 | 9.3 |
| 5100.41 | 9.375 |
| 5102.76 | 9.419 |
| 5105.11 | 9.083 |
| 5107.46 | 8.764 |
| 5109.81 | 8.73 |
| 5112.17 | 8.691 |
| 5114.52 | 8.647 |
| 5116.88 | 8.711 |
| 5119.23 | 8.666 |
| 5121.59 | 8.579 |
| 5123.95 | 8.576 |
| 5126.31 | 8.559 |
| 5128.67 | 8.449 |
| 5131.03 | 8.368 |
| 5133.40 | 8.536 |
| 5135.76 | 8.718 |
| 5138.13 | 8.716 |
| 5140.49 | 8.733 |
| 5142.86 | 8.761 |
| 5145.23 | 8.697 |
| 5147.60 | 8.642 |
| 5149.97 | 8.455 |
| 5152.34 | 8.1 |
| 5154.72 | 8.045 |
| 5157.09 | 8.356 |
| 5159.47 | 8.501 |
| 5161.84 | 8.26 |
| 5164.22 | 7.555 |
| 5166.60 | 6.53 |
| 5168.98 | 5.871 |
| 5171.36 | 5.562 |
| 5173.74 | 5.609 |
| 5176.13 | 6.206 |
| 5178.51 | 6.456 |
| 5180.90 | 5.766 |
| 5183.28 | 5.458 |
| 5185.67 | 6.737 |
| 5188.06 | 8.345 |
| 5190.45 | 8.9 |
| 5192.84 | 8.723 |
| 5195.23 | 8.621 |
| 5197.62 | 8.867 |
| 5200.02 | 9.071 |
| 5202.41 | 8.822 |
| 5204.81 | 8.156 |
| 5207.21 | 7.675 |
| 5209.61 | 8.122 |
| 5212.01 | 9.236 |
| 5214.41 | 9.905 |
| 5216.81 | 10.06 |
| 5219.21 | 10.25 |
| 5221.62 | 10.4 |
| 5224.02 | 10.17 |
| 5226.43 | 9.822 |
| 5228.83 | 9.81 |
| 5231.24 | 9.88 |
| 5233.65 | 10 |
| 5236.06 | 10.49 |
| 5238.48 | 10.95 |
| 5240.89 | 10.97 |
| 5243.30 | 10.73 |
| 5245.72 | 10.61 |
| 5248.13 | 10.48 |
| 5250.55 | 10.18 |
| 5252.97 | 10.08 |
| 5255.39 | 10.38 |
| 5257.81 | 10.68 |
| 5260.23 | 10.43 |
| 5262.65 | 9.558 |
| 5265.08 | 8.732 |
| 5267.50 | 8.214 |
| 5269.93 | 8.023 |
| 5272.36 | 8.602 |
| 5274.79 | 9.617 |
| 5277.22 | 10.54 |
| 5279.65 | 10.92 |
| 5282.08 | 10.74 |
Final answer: 2.98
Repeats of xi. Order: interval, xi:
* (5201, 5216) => 2.85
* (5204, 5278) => 2.95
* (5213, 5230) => 3.15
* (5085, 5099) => 3.08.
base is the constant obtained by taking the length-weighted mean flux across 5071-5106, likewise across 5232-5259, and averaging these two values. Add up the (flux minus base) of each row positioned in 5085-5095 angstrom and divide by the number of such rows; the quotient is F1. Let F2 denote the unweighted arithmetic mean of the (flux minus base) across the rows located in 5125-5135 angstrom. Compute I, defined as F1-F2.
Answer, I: 1.2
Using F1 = -0.2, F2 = -1.4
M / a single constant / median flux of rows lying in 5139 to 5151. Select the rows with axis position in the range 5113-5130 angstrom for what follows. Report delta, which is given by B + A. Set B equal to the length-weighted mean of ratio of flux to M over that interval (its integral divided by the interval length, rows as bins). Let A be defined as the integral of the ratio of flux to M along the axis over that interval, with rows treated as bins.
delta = 17.8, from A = 16.8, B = 0.99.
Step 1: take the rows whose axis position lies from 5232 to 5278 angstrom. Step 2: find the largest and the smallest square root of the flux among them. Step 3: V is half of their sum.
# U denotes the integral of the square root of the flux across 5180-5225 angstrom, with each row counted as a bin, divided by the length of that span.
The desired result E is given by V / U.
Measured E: 1.05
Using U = 2.92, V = 3.07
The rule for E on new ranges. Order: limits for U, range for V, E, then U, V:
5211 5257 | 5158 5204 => 0.84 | 3.20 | 2.67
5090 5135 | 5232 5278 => 1.03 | 2.99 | 3.07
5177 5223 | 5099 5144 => 1.03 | 2.89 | 2.98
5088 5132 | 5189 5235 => 1.00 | 3.00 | 3.00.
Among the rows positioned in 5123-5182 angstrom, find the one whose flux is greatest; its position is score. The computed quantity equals 5142.86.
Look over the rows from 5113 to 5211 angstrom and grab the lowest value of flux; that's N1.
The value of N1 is 5.458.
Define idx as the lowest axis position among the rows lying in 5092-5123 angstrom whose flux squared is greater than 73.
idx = 5093.37 angstrom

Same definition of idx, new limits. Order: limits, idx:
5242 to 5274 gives 5243.30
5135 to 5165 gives 5135.76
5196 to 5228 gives 5197.62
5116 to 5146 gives 5116.88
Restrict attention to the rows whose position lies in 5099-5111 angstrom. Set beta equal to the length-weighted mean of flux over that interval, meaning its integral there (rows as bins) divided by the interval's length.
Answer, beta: 9.1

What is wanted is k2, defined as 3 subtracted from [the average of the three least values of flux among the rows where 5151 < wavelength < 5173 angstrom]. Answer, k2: 3.0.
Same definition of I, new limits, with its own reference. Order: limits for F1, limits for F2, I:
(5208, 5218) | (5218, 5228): -0.8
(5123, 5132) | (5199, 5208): 0.1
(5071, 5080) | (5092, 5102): -0.6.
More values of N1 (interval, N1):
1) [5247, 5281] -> 8.023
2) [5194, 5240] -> 7.675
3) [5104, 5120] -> 8.647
